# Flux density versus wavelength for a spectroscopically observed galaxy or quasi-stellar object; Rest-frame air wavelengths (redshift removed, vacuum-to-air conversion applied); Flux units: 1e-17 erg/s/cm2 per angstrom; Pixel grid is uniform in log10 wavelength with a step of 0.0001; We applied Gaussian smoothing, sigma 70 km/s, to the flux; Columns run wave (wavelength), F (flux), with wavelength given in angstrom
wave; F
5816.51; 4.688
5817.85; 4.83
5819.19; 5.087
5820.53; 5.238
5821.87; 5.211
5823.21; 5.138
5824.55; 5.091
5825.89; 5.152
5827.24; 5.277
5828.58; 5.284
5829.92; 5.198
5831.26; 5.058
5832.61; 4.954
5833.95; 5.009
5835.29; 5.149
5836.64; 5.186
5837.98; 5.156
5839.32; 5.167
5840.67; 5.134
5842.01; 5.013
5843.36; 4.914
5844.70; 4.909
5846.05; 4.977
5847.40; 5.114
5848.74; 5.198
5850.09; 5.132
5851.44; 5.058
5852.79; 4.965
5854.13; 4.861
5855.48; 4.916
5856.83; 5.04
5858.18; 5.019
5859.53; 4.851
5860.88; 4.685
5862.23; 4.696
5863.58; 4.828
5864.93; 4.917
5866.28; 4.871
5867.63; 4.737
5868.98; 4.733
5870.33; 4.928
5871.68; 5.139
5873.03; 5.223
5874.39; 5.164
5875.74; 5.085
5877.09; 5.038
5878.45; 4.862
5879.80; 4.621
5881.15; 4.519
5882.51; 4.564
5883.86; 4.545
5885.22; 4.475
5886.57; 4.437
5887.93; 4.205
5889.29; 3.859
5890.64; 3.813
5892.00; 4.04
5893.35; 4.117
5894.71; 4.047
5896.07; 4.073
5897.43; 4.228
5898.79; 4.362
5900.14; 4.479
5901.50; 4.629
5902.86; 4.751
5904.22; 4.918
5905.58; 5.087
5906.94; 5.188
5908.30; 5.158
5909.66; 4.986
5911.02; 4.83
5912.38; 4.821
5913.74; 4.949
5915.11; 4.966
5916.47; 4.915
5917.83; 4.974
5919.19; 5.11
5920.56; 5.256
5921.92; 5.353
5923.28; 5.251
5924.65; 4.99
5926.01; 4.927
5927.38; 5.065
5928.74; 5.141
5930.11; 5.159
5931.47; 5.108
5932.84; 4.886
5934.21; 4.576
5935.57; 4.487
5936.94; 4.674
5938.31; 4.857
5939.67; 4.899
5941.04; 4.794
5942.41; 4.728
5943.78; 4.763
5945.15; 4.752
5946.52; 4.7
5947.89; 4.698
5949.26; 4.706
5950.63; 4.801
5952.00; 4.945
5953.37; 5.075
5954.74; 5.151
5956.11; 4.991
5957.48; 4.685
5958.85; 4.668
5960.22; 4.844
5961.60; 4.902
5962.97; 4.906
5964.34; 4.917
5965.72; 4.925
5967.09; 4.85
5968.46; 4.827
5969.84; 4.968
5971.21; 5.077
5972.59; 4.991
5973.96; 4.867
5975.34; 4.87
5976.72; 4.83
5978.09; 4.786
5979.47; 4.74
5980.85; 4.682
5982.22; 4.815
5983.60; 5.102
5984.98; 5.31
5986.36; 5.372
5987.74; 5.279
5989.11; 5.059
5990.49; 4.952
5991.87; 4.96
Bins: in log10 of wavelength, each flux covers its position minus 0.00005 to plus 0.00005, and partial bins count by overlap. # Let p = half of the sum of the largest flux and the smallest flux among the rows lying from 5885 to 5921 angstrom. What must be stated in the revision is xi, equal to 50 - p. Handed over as 45.5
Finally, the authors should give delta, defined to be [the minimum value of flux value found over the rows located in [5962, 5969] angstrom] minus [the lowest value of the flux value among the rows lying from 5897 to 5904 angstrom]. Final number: 0.60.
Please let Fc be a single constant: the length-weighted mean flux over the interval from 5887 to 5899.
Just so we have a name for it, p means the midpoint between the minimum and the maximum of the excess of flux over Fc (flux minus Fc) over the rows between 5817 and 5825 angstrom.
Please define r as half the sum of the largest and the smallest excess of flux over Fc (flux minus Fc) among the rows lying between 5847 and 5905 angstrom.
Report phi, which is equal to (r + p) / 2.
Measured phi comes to 0.700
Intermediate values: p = 1.0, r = 0.4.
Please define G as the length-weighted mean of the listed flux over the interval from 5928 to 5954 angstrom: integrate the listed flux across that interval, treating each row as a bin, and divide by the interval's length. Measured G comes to 4.83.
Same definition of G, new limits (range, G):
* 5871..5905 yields 4.53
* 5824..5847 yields 5.09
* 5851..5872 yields 4.89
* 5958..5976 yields 4.89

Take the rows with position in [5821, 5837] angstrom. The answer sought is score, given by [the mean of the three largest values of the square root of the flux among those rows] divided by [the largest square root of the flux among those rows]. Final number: 0.997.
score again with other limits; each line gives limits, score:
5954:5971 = 0.989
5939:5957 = 0.992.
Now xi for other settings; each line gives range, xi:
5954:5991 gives 45.0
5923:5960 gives 45.1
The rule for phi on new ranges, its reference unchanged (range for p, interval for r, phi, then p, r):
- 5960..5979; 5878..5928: 0.681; 0.9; 0.5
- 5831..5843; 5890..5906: 0.684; 1.0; 0.4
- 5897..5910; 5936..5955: 0.734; 0.6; 0.8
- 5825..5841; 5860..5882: 0.919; 1.0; 0.8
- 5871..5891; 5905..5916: 0.685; 0.4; 0.9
